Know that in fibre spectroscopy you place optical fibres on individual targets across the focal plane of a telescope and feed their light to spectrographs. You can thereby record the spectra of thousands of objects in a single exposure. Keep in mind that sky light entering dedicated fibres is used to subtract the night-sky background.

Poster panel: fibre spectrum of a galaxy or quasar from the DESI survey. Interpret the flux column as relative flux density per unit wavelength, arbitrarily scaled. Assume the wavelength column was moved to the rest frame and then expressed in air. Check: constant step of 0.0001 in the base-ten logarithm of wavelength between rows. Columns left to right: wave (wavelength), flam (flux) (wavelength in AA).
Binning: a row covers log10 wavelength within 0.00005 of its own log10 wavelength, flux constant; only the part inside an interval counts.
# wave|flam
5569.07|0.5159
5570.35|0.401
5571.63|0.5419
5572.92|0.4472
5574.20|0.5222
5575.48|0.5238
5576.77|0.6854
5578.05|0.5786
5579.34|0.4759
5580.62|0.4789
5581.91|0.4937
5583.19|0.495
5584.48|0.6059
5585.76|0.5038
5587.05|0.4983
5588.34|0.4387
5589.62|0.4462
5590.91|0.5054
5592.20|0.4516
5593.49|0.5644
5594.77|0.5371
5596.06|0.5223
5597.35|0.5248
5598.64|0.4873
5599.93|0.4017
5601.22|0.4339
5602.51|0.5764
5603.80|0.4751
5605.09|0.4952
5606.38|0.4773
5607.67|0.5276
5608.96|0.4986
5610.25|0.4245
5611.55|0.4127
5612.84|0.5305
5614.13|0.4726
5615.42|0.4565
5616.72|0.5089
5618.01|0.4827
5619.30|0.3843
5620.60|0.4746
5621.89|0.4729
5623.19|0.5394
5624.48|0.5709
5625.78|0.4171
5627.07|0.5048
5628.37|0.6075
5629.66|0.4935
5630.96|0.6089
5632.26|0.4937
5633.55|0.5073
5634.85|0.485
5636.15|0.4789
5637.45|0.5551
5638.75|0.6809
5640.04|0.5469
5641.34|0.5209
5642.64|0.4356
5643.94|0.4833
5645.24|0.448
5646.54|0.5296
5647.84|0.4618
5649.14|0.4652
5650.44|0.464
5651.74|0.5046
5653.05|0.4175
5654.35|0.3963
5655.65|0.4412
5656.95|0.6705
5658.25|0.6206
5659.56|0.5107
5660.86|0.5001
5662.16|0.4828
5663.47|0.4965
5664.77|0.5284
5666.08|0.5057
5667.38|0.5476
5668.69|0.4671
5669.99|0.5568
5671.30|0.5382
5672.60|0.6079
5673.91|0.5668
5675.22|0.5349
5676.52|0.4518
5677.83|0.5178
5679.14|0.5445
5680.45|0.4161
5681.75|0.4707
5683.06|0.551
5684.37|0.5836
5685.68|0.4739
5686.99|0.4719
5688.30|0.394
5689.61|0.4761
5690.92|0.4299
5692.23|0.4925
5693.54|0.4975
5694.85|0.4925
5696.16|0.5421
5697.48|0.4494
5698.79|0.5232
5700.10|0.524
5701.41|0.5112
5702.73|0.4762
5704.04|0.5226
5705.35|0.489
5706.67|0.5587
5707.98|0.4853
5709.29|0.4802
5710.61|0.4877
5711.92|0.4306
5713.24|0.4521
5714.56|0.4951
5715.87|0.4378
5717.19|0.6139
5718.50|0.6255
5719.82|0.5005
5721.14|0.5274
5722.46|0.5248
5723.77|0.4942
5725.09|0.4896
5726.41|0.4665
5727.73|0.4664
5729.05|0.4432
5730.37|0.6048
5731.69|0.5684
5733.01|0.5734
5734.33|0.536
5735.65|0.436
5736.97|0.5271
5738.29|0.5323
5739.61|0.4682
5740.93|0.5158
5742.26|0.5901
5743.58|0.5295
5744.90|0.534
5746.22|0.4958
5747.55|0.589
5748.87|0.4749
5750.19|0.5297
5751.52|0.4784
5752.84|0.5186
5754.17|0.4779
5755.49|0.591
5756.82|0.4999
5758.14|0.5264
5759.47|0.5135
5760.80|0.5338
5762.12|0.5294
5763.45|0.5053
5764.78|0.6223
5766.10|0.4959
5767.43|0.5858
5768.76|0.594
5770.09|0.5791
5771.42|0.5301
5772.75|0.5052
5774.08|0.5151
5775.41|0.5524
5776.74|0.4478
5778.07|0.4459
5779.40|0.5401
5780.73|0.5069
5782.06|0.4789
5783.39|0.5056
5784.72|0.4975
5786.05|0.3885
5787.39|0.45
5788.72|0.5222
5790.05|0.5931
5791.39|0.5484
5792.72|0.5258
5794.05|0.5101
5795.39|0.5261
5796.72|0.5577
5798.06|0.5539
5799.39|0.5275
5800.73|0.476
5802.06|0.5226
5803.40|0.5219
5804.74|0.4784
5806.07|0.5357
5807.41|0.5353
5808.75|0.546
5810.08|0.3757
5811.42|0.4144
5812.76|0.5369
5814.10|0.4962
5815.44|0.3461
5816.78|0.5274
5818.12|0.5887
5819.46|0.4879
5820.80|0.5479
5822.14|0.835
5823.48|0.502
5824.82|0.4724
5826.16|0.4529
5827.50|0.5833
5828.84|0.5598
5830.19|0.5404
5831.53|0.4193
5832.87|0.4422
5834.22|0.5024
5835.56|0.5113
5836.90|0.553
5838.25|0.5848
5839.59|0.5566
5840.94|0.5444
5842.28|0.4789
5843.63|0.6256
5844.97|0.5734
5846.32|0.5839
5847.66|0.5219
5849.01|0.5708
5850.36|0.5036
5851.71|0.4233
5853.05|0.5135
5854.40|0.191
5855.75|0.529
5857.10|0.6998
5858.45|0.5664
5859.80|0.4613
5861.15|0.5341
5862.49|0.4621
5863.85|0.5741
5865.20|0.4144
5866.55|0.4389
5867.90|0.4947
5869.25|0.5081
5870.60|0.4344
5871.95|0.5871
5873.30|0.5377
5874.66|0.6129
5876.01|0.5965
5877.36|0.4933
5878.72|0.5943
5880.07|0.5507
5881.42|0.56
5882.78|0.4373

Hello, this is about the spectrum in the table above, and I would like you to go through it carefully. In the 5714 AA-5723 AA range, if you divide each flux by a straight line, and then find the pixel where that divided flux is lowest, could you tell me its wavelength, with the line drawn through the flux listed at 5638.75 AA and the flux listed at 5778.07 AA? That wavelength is 5715.87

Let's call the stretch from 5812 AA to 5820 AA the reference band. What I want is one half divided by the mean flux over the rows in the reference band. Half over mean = 1.01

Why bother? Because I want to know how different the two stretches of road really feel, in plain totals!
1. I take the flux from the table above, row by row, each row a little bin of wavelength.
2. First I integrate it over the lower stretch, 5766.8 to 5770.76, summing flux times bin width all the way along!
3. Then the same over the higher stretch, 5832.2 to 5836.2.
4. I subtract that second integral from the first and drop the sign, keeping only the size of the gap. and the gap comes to 0.38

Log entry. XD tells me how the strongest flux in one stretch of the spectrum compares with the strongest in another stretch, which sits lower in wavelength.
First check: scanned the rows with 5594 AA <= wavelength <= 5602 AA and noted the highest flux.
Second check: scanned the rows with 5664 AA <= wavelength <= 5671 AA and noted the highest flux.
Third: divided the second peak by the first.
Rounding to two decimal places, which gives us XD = 1.04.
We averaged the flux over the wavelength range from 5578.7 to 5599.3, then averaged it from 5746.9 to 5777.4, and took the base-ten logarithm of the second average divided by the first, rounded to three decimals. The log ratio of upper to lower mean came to 0.024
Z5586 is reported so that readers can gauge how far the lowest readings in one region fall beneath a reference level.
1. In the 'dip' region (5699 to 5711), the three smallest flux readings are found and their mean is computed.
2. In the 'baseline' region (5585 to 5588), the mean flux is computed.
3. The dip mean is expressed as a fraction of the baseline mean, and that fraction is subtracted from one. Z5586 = 0.04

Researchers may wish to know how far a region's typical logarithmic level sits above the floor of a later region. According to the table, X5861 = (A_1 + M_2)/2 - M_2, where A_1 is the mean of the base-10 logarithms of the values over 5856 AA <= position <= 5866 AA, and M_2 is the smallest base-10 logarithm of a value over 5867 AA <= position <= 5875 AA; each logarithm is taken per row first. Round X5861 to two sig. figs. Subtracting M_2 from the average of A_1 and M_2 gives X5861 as 0.040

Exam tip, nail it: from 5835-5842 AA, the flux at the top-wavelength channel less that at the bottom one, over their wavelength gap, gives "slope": 0.006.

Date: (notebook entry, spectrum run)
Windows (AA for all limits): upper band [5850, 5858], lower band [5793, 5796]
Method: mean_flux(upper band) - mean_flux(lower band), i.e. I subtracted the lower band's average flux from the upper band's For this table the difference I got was -0.04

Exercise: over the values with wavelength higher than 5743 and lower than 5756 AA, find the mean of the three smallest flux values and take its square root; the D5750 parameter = 0.691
